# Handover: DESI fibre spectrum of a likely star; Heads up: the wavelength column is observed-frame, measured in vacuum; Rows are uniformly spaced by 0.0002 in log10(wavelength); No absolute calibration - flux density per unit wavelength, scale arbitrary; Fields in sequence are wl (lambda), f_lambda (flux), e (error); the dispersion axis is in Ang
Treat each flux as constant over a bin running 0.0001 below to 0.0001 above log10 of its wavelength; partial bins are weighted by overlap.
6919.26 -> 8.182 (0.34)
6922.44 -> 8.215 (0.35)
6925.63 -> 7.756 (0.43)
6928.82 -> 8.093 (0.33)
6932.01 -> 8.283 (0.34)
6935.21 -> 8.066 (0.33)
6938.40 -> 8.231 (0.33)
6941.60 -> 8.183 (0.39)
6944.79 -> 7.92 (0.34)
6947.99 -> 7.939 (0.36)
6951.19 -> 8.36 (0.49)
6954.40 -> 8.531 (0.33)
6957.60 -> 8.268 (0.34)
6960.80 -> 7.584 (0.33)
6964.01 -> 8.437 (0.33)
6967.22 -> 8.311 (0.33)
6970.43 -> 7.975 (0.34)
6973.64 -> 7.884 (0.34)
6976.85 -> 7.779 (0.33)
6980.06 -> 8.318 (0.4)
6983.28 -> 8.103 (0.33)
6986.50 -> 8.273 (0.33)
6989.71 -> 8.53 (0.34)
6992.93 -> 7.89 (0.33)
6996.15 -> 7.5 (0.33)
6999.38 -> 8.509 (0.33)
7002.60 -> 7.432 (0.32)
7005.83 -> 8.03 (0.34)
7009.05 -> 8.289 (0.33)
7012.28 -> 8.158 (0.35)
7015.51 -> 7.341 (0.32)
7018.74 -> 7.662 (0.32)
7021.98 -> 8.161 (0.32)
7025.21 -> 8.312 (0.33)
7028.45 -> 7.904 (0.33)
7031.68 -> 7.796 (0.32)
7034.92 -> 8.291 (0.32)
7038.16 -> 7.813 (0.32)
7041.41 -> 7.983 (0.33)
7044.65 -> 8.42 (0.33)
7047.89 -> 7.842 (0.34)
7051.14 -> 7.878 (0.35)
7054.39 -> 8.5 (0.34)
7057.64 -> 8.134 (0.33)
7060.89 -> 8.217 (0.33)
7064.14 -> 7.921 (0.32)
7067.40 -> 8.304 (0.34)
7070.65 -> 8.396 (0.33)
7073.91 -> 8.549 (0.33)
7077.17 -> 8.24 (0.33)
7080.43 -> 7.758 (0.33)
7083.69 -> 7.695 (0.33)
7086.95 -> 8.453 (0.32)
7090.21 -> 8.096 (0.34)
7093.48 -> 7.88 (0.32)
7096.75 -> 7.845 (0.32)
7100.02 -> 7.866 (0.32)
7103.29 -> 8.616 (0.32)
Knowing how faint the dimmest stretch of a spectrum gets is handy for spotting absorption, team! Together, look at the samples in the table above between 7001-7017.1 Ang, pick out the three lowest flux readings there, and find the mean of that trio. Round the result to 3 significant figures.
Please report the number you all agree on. 7.60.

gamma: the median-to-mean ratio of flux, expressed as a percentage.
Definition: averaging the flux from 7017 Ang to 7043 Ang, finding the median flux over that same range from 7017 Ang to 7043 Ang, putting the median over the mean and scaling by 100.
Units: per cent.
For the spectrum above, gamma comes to 99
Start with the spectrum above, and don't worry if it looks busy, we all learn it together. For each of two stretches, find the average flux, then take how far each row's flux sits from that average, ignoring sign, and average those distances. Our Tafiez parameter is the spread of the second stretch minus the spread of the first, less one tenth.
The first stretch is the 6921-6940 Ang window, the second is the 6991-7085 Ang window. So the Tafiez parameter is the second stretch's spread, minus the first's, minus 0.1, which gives 0.04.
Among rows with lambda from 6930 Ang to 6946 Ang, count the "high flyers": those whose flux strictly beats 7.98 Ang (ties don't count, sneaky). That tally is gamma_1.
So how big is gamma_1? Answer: 4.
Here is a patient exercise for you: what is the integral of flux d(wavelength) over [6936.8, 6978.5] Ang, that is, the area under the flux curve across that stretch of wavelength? 338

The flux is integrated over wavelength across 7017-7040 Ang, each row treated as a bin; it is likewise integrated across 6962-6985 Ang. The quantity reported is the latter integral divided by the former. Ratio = 1.01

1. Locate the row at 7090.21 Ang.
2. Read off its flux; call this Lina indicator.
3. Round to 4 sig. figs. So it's 8.096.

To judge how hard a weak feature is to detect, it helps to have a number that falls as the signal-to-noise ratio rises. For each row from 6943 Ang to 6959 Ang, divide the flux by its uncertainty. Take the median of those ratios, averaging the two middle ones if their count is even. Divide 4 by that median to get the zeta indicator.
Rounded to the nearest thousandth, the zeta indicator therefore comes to 0.172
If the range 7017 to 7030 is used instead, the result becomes 0.163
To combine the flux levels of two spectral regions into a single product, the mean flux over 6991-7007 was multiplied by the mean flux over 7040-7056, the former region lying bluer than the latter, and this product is 64.0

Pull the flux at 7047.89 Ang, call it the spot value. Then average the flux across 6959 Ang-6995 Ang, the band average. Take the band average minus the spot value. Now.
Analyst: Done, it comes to 0.3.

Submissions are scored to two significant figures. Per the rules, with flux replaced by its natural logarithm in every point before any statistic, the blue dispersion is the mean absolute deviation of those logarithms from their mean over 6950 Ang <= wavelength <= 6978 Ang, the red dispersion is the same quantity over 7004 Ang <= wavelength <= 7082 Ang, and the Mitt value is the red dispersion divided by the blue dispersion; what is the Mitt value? 0.87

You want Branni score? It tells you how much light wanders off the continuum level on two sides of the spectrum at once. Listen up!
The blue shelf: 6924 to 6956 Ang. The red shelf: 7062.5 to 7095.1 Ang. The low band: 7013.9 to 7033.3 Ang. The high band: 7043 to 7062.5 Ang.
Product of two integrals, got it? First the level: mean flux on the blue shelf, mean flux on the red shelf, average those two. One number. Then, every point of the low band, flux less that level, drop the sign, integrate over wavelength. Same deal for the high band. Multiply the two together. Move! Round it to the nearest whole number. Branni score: 27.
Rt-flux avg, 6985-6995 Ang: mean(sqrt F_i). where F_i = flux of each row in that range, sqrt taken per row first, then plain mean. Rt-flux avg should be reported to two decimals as 2.87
